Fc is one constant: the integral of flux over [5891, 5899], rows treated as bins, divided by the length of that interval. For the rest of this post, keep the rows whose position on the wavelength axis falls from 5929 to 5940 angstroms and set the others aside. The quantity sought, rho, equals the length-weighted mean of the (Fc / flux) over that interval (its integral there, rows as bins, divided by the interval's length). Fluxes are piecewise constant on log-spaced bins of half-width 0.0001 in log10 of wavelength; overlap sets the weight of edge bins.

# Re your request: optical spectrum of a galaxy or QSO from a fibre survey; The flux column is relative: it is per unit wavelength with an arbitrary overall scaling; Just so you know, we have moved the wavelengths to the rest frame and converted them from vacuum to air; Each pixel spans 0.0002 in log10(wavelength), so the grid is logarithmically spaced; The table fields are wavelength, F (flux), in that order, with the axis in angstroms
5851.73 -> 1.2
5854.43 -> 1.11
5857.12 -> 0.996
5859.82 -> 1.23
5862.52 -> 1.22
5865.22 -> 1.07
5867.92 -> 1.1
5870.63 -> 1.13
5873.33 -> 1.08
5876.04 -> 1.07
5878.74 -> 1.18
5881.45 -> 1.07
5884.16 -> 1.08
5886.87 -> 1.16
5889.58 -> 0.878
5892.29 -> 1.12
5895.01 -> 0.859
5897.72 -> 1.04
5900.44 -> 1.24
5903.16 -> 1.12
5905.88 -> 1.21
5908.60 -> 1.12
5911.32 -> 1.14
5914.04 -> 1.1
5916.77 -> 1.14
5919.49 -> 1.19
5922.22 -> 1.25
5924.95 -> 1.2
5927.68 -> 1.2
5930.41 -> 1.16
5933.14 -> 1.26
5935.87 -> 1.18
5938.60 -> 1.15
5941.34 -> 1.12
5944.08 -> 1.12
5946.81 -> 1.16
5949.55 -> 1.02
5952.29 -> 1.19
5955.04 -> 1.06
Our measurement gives 0.848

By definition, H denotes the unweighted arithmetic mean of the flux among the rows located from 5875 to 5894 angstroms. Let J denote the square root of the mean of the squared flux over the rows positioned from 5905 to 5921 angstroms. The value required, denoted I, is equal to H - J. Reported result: -0.071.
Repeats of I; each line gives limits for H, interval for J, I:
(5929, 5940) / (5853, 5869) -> 0.063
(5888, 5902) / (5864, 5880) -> -0.078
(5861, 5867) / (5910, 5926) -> -0.026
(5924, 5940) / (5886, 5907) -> 0.105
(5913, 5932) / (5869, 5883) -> 0.070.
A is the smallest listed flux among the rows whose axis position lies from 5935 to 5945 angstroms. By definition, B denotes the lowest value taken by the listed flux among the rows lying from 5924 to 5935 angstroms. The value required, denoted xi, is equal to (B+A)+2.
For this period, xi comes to 4.28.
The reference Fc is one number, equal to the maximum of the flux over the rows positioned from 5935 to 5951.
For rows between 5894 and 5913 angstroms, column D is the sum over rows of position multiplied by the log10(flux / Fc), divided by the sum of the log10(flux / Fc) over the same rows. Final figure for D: 5898.0 angstroms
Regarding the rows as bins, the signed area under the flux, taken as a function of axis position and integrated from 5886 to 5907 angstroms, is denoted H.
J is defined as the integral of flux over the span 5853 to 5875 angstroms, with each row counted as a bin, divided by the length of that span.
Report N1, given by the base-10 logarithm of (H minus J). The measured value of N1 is 1.33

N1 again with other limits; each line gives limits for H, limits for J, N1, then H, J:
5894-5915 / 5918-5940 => 1.34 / 23.3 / 1.20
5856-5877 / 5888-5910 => 1.35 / 23.4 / 1.07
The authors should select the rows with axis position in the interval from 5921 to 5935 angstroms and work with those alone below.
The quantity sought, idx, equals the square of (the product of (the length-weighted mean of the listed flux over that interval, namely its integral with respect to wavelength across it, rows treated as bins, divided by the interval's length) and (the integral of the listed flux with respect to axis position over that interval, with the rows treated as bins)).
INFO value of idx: 424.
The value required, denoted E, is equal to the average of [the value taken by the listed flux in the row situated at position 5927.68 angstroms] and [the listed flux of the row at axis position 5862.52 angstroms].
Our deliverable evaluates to 1.21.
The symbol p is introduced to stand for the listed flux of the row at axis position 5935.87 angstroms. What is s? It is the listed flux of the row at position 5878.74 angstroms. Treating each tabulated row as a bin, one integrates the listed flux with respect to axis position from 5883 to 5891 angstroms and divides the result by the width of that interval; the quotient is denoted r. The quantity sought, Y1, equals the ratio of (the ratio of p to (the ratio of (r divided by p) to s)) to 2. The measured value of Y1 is 0.79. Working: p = 1.18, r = 1.04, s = 1.18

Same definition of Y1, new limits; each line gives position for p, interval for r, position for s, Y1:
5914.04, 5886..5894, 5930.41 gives 0.68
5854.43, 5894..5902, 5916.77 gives 0.66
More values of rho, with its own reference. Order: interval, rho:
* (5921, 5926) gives 0.820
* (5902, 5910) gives 0.875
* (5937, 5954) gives 0.894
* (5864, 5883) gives 0.915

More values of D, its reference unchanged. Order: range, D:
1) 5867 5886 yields 5876.5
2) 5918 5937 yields 5926.9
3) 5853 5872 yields 5861.7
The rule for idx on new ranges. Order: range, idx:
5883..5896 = 185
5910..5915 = 40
